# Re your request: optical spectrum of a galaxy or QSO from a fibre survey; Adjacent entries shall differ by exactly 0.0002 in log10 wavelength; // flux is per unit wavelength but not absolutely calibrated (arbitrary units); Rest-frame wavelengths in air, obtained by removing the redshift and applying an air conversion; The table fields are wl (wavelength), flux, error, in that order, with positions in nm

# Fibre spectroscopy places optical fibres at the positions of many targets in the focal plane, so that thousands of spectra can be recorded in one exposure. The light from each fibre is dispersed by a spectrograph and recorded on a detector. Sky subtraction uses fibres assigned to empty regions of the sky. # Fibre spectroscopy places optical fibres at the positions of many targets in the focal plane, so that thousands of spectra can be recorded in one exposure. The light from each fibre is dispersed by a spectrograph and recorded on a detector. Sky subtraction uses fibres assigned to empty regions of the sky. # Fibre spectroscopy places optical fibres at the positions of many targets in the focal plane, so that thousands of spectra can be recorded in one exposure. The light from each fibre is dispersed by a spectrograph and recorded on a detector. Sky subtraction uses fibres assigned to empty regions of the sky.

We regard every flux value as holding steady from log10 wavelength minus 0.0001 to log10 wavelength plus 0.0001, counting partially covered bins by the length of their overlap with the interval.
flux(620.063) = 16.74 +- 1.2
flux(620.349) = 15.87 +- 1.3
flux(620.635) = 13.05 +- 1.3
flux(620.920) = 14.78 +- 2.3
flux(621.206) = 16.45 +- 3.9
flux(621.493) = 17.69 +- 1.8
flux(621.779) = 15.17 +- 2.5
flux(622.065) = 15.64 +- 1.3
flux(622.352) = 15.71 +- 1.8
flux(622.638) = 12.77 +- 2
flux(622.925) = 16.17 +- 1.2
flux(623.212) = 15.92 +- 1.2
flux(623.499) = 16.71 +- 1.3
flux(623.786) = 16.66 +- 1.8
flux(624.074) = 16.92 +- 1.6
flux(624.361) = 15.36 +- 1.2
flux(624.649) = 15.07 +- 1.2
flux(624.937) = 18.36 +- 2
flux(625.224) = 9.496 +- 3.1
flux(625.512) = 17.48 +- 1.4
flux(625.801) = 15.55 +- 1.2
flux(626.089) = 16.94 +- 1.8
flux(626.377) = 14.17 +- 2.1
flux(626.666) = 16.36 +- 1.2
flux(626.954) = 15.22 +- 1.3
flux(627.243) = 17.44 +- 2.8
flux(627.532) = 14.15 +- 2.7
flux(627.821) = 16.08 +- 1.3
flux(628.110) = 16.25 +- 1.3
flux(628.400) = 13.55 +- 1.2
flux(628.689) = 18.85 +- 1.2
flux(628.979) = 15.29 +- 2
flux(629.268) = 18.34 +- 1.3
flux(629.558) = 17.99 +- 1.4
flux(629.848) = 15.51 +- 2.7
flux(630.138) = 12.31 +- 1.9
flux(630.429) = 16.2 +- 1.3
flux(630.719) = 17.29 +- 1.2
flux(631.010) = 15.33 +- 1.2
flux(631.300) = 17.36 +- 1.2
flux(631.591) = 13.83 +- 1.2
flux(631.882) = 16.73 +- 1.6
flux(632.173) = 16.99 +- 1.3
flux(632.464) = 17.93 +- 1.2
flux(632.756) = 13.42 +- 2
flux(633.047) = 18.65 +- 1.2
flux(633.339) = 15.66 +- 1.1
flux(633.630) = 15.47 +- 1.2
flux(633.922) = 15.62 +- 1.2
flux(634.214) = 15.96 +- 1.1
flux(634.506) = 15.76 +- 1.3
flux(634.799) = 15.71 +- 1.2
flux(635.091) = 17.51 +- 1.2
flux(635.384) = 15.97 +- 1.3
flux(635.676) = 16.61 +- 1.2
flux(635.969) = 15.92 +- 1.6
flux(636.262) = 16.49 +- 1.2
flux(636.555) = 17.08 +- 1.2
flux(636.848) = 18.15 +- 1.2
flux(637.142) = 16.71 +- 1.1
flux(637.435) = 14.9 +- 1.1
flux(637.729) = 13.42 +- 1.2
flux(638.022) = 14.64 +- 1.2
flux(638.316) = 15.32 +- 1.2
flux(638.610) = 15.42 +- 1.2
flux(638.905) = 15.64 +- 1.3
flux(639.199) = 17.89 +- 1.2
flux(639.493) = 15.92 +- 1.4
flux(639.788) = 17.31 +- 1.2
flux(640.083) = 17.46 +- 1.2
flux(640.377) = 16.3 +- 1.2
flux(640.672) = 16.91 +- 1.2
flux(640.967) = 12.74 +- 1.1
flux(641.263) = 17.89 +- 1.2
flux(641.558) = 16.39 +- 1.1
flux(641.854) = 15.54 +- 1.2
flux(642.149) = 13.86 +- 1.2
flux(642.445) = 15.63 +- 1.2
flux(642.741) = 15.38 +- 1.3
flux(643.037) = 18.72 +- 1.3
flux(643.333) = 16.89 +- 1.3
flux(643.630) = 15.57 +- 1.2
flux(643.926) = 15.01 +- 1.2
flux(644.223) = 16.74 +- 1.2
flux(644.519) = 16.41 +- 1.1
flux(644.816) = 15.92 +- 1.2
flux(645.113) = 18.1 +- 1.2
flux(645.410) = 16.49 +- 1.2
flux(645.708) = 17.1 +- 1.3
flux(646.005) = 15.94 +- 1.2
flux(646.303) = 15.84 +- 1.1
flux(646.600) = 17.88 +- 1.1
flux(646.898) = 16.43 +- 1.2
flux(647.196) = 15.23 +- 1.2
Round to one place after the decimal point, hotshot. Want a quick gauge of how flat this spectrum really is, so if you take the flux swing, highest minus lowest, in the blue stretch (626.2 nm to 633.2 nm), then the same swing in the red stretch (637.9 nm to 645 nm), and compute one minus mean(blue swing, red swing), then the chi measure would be -5.3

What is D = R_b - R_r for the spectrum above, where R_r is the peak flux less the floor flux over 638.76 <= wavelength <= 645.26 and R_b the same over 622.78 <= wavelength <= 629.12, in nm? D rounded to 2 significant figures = 3.4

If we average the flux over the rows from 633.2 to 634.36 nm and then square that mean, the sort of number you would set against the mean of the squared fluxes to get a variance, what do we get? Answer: 246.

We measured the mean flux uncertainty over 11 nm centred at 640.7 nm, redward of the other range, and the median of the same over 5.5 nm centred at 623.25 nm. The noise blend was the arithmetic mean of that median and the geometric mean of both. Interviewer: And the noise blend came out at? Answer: 1.50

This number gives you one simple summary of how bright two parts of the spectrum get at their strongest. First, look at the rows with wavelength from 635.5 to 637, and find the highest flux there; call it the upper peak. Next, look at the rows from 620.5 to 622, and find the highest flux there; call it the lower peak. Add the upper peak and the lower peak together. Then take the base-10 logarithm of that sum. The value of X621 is 1.55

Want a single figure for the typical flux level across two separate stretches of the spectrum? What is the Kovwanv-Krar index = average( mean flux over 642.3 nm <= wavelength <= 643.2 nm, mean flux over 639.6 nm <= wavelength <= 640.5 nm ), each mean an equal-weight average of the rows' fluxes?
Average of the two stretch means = 16.8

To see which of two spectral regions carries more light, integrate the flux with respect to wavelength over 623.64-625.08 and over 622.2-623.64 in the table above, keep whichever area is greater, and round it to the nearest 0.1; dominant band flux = 23.7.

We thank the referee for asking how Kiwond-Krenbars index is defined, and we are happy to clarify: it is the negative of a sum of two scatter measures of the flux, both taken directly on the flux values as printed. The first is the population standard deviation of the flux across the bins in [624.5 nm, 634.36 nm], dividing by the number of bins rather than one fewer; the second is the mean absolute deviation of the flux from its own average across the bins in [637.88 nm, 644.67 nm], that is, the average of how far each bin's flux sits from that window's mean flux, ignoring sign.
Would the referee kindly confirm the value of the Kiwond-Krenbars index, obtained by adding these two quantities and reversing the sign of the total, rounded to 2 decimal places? -2.99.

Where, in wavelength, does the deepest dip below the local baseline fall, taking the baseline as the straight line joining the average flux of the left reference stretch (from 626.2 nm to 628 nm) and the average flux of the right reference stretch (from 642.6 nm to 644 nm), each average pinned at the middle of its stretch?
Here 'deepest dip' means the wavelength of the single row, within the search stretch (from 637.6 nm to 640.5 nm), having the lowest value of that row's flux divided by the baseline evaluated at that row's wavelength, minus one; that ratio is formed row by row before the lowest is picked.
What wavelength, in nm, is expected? 637.729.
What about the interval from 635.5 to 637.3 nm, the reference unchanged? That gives 635.969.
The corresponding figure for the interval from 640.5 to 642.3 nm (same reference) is 640.967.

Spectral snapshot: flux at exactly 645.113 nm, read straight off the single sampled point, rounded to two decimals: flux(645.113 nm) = 18.10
